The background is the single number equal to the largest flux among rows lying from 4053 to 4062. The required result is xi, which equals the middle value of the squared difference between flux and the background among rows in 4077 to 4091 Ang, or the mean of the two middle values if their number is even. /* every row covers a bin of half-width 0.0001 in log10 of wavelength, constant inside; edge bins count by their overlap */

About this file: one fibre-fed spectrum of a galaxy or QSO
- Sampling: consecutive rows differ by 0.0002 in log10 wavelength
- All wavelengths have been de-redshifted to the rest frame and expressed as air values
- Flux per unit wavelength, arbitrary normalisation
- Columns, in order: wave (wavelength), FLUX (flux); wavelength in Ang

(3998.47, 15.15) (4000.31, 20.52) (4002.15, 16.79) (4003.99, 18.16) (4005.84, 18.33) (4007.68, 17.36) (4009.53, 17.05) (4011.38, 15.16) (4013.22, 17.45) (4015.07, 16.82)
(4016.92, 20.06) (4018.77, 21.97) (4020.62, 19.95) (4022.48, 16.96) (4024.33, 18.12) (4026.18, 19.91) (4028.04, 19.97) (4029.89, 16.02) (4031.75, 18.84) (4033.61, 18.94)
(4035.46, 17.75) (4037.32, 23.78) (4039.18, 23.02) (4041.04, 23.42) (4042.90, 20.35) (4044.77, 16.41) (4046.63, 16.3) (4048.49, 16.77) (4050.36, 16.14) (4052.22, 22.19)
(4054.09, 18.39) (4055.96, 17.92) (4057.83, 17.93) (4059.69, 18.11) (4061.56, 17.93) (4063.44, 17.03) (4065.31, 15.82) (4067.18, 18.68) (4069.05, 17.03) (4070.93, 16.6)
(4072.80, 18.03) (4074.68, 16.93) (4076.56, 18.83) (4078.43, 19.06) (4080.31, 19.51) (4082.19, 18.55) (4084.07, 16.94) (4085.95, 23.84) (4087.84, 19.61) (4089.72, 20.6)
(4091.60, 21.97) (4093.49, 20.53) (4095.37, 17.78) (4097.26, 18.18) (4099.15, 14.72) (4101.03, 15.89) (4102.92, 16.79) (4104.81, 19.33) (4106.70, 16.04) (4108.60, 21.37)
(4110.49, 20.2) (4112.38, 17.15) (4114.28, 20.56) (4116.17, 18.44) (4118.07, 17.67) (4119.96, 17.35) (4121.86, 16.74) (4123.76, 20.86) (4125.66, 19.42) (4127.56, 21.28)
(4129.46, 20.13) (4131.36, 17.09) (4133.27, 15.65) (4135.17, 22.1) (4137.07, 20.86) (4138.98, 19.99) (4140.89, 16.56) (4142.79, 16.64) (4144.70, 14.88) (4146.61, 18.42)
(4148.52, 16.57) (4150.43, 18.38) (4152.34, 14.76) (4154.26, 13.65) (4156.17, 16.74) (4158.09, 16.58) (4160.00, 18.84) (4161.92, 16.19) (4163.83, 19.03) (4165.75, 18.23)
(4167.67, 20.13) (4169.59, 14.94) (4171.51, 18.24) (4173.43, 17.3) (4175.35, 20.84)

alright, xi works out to 1.5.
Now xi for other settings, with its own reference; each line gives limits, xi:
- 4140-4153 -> 3.3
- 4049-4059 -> 0.2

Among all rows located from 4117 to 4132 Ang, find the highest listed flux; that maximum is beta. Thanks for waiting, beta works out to 21.28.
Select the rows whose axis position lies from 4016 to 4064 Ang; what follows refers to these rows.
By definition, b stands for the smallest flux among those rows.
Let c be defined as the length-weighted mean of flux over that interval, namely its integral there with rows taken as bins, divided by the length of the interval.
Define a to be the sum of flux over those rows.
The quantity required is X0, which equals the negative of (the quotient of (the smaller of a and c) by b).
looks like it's -1.19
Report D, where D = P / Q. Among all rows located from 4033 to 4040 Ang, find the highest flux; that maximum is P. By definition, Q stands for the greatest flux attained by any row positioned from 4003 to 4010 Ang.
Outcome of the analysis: 1.30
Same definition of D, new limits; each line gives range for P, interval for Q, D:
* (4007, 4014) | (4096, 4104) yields 0.96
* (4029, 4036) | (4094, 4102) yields 1.04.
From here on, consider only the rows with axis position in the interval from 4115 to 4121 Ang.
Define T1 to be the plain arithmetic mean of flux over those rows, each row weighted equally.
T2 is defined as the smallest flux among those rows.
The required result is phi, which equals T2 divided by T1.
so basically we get 0.97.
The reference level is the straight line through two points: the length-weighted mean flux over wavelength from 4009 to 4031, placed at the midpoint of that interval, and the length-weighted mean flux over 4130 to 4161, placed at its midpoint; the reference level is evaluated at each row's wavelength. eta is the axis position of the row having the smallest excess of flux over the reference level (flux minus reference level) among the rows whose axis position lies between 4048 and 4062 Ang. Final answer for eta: 4050.36 Ang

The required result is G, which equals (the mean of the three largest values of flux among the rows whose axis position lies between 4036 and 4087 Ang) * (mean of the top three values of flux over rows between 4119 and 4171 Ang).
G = 507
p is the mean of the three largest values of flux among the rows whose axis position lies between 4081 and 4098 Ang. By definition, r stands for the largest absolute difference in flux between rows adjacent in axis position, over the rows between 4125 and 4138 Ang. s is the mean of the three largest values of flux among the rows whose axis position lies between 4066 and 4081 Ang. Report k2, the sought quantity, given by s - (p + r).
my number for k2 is -9.5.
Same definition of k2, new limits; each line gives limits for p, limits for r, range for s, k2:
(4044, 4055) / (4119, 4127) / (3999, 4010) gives -4.2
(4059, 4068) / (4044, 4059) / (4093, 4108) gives -4.9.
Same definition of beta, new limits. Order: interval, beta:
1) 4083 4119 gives 23.84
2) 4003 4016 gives 18.33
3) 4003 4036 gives 21.97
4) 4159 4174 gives 20.13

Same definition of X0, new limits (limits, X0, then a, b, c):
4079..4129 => -1.28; 491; 14.72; 18.9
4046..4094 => -1.17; 481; 15.82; 18.5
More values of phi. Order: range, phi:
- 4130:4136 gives 0.86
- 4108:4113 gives 0.88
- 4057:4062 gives 1.00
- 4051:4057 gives 0.92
